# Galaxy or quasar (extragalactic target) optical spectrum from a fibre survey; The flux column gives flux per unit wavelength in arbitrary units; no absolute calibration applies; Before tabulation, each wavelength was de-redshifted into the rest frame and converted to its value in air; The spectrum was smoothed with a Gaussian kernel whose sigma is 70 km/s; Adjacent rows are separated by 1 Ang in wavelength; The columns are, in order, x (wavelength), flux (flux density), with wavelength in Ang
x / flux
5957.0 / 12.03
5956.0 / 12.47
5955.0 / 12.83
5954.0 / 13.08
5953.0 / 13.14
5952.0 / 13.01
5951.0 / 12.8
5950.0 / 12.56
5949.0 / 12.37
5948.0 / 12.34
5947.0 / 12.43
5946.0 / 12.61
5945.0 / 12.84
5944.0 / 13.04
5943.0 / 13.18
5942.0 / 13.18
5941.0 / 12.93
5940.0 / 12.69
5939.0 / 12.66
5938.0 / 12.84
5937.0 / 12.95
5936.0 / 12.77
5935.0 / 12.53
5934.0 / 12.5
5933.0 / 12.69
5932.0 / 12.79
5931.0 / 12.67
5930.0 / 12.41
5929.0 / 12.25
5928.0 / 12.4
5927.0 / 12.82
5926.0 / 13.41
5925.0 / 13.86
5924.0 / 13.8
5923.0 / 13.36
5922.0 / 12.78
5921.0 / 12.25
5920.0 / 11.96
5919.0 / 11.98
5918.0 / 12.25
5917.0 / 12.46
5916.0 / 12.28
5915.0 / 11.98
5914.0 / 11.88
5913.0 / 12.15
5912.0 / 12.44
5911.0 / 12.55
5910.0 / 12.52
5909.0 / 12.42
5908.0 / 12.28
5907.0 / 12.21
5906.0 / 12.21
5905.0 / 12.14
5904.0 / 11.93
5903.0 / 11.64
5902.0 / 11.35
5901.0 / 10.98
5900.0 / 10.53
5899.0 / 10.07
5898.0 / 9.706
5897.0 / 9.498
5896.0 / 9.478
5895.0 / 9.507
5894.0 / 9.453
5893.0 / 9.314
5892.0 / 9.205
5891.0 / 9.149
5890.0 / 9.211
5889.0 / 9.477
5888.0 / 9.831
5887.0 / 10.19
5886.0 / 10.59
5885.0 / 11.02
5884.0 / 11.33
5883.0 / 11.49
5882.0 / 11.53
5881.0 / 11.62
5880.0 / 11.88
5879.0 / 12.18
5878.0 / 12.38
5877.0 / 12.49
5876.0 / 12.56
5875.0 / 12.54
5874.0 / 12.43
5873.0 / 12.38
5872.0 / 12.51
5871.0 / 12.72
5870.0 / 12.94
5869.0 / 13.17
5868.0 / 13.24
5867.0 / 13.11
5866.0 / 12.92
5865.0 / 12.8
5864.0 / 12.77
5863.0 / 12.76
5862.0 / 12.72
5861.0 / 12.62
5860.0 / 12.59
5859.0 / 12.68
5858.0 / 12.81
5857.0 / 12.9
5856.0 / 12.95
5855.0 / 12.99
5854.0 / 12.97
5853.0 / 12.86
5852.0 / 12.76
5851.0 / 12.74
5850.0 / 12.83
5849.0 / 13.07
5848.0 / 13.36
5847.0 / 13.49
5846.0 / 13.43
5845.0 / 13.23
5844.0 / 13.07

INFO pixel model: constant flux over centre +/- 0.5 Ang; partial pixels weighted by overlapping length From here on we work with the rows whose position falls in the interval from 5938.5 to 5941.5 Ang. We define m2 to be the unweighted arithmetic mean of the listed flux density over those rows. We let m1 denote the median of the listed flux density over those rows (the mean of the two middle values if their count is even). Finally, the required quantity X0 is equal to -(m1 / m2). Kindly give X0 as -0.995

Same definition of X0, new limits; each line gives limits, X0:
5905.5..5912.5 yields -1.004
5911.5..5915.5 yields -0.996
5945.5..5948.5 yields -0.998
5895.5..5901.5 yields -0.985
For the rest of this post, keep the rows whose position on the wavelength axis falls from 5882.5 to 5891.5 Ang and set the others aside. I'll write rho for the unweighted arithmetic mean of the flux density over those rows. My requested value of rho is 10.3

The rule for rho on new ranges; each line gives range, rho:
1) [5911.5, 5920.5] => 12.2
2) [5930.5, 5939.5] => 12.7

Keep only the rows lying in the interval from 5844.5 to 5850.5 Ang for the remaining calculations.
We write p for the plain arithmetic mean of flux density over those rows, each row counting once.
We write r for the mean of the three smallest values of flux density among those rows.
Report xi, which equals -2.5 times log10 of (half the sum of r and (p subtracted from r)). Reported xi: -2.02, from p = 13.2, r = 13.0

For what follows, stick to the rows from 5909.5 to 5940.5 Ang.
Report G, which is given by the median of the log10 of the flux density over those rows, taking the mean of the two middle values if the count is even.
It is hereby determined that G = 1.10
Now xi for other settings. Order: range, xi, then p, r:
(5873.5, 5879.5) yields -1.97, 12.4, 12.3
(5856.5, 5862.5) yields -1.99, 12.7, 12.6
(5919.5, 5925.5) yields -1.91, 13.0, 12.3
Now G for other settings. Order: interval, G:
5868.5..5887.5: 1.09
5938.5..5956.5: 1.11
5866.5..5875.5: 1.10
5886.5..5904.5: 0.98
